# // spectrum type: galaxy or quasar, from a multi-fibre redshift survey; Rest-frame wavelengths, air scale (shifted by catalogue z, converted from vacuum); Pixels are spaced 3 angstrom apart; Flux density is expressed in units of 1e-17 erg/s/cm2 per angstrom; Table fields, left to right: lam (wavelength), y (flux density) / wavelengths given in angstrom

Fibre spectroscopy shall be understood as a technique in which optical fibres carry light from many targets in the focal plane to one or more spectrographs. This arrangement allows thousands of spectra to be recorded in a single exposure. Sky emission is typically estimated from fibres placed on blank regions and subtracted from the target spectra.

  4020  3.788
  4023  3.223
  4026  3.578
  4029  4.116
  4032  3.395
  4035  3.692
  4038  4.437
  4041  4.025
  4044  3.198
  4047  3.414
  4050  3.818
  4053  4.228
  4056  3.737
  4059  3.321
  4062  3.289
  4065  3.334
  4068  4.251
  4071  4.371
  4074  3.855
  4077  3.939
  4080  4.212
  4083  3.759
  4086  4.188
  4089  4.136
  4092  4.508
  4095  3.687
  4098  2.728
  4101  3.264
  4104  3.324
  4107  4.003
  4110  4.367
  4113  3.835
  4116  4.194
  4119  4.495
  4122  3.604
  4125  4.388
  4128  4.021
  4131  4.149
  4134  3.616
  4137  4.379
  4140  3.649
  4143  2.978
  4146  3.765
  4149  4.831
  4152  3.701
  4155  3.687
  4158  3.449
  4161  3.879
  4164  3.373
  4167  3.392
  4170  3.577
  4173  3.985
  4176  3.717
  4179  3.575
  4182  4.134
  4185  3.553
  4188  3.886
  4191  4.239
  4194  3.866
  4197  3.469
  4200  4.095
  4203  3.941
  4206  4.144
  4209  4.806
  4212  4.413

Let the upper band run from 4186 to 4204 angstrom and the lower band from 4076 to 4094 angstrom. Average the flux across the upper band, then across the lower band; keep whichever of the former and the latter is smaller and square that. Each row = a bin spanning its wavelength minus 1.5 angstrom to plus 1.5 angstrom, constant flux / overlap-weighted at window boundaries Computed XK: 15.3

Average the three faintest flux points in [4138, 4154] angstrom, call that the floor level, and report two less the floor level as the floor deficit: -1.44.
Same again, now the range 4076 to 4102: -1.23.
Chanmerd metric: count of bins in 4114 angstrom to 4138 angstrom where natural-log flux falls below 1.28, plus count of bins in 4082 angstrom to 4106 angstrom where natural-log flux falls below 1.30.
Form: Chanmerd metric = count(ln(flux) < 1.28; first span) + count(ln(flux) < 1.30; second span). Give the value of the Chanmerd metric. 3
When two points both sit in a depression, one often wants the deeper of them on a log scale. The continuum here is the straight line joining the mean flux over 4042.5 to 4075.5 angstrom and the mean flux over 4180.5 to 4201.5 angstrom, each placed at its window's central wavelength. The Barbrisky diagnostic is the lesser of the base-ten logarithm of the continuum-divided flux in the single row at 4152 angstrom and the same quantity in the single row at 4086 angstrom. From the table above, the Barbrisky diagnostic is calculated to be -0.016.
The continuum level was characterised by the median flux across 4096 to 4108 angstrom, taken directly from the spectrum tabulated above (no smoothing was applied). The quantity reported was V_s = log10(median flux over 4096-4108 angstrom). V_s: 0.52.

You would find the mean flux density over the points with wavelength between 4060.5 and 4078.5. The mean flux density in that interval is 3.84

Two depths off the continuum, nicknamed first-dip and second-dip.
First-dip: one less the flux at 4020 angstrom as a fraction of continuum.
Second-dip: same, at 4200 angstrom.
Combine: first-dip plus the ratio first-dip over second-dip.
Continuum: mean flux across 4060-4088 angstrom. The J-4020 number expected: -0.6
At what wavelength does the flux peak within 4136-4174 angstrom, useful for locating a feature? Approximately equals 4149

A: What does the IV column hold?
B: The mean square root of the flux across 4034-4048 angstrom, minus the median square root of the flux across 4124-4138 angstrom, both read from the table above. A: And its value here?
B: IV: -0.10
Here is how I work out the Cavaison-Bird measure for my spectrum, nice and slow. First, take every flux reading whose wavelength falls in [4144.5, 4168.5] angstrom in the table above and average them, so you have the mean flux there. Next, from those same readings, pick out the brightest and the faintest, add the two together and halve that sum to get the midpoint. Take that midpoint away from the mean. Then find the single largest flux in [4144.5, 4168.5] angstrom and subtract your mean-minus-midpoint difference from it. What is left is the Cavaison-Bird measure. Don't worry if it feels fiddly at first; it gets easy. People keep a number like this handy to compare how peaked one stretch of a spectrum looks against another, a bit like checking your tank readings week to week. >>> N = 5.17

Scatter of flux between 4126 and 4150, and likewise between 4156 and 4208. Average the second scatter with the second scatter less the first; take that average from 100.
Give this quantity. 100.0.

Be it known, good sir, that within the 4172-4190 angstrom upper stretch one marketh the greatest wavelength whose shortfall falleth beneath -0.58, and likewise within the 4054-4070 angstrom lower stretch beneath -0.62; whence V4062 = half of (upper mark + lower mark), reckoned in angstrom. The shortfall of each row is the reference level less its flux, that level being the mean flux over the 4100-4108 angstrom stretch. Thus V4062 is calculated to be 4125.0 angstrom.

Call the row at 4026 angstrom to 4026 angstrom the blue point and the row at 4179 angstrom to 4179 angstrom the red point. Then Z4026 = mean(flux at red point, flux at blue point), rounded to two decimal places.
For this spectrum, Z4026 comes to 3.58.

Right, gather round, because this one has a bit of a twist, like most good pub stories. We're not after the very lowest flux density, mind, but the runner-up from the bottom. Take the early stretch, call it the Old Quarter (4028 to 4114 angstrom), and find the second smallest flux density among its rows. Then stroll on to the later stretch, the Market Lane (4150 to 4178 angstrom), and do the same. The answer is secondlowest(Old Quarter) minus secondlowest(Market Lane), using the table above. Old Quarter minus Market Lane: -0.19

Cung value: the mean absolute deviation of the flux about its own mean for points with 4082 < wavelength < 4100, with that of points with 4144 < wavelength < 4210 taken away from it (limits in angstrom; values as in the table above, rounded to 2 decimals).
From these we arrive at 0.15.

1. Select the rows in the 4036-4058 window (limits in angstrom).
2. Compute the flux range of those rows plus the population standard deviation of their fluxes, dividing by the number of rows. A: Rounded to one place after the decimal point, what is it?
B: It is 1.6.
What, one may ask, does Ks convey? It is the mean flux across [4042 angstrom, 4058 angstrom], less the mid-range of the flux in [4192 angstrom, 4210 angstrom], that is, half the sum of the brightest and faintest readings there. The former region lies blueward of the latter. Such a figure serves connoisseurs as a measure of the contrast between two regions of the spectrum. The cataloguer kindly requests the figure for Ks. -0.46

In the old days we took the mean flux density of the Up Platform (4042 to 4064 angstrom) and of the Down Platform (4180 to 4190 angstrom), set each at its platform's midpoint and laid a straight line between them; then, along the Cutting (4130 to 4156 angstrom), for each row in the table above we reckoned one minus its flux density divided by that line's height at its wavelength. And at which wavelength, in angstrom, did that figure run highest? 4143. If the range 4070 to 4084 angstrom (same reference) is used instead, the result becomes 4083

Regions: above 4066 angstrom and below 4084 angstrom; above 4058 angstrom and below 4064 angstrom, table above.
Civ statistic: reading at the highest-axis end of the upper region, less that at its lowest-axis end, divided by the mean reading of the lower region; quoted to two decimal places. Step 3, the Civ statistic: -0.15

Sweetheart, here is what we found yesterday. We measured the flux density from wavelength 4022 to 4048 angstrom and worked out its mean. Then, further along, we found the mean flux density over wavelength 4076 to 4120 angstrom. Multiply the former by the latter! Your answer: 14.4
